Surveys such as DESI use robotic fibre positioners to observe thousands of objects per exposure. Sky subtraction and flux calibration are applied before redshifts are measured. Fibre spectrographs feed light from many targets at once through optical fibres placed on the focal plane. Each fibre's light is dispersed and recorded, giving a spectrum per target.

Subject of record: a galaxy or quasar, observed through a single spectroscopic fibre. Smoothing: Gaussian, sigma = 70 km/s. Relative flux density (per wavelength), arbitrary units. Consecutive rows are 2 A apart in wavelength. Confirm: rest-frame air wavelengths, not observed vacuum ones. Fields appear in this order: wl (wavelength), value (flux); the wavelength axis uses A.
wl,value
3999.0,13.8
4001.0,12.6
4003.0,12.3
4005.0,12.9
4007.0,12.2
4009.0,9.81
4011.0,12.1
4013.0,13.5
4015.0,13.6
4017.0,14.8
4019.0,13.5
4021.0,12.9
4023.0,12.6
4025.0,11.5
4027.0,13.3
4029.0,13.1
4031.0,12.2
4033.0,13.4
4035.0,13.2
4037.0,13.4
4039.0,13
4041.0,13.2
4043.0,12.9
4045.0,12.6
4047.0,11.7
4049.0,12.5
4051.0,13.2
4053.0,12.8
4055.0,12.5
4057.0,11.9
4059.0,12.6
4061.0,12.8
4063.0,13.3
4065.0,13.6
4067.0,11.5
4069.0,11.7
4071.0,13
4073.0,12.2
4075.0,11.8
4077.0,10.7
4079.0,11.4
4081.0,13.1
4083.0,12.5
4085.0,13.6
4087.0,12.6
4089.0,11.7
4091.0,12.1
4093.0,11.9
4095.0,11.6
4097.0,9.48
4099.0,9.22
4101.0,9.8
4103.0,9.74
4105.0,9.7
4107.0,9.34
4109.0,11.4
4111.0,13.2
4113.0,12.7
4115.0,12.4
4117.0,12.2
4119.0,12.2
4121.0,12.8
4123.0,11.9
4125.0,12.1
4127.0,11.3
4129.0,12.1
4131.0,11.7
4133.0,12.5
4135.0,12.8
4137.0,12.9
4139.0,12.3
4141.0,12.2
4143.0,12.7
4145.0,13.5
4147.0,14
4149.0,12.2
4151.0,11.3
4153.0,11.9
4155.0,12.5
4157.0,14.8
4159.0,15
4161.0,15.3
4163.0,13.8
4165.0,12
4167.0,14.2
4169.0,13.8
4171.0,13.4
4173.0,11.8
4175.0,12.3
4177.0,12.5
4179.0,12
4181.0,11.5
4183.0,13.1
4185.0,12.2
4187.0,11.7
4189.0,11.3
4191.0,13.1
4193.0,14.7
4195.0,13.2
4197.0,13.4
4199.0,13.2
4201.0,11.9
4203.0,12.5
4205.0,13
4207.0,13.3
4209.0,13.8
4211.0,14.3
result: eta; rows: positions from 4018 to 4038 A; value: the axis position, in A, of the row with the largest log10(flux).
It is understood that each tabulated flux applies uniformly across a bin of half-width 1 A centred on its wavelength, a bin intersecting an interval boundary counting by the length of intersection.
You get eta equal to 4019.0 A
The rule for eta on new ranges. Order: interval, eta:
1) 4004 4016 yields 4015.0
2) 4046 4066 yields 4065.0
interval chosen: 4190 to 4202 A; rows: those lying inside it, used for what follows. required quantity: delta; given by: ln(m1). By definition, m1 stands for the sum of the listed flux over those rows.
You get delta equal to 4.38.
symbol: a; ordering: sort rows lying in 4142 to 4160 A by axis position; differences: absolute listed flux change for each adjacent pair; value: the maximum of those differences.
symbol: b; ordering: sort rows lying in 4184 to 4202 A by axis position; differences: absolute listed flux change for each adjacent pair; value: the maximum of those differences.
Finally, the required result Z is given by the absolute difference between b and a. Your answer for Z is 0.50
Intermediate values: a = 2.30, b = 1.8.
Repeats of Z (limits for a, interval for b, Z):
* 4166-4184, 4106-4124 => 0.46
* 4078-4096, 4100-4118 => 0.36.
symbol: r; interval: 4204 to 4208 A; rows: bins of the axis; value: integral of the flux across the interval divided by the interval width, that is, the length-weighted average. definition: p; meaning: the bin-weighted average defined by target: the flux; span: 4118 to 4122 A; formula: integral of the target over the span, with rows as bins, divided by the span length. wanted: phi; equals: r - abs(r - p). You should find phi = 12.5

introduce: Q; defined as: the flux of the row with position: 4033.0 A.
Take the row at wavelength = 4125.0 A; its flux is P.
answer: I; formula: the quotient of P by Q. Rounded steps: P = 12.1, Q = 13.4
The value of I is 0.90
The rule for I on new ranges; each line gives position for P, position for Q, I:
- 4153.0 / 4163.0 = 0.86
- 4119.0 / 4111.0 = 0.92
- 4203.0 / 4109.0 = 1.10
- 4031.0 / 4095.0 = 1.05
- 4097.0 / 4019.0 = 0.70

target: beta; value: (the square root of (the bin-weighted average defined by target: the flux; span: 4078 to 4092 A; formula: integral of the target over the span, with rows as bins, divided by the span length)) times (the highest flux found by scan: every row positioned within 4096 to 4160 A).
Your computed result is 52.9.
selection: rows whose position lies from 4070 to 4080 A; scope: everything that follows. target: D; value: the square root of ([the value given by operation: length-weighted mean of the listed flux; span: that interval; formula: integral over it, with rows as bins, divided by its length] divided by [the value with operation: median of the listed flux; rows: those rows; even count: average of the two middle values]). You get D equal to 1.00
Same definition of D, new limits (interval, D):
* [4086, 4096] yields 1.00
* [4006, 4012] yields 0.97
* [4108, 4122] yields 1.00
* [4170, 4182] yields 1.00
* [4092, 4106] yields 1.02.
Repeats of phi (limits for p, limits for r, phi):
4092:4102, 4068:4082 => 10.4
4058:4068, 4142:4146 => 12.8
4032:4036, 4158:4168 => 13.3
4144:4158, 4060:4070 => 12.3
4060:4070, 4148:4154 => 11.0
